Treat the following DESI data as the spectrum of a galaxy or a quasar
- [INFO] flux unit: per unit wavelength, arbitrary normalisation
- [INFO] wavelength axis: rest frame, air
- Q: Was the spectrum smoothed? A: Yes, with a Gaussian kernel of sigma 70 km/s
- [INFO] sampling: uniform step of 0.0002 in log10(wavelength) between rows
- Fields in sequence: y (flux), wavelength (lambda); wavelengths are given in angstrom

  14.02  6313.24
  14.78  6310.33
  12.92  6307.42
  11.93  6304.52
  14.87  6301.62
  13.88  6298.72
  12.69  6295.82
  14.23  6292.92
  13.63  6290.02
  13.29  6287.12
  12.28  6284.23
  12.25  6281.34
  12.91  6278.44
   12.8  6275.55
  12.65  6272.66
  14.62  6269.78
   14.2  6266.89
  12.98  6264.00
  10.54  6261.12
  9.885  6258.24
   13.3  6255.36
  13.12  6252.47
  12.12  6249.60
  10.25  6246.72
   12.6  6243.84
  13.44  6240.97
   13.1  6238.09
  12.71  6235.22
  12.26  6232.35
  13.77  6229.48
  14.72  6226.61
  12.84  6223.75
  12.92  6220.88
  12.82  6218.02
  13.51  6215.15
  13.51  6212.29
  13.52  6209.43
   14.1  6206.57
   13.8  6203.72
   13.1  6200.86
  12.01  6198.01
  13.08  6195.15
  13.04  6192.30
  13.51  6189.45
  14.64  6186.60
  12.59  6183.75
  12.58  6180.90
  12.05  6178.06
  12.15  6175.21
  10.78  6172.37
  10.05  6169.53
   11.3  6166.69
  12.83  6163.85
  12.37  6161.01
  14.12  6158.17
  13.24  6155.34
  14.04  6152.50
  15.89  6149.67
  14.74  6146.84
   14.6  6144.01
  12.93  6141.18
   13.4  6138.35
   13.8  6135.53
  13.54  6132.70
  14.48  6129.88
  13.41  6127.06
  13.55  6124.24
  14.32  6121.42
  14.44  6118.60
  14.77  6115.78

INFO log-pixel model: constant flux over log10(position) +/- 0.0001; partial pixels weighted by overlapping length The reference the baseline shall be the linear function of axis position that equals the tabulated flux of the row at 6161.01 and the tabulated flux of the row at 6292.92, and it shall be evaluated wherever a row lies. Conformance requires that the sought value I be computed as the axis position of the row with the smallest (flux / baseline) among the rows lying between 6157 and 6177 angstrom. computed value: 6169.53 angstrom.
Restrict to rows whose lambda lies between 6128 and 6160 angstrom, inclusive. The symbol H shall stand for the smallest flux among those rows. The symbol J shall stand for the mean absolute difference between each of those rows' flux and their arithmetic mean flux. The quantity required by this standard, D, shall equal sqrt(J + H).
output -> 3.68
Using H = 12.93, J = 0.63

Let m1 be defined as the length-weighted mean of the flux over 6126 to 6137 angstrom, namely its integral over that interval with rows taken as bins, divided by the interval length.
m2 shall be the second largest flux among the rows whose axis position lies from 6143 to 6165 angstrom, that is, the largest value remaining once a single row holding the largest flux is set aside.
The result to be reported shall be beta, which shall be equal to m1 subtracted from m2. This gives 0.9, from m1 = 13.8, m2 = 14.74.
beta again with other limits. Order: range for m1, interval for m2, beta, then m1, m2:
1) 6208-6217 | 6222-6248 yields 0.3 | 13.5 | 13.77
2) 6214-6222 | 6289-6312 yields 1.7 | 13.1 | 14.78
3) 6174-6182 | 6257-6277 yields 1.9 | 12.3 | 14.2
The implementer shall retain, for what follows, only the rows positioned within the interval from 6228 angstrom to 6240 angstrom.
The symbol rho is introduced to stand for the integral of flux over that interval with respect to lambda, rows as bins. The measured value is 156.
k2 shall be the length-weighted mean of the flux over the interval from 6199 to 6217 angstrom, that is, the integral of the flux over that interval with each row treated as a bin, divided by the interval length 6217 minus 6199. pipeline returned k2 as 13.5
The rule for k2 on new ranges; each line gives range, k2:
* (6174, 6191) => 12.9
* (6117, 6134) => 14.0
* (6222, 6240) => 13.2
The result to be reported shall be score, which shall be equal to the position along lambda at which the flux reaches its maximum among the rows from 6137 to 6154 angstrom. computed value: 6149.67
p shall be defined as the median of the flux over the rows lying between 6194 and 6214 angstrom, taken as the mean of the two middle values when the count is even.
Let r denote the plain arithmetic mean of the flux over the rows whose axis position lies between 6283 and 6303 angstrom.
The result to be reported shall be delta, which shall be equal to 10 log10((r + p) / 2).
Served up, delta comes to 11.3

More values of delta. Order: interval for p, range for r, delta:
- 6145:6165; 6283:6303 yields 11.4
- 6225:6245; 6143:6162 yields 11.3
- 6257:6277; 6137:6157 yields 11.3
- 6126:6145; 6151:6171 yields 11.2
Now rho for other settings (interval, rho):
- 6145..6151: 92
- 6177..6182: 62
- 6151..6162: 149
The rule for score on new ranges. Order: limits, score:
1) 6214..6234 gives 6226.61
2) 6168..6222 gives 6186.60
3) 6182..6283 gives 6226.61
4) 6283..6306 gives 6301.62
